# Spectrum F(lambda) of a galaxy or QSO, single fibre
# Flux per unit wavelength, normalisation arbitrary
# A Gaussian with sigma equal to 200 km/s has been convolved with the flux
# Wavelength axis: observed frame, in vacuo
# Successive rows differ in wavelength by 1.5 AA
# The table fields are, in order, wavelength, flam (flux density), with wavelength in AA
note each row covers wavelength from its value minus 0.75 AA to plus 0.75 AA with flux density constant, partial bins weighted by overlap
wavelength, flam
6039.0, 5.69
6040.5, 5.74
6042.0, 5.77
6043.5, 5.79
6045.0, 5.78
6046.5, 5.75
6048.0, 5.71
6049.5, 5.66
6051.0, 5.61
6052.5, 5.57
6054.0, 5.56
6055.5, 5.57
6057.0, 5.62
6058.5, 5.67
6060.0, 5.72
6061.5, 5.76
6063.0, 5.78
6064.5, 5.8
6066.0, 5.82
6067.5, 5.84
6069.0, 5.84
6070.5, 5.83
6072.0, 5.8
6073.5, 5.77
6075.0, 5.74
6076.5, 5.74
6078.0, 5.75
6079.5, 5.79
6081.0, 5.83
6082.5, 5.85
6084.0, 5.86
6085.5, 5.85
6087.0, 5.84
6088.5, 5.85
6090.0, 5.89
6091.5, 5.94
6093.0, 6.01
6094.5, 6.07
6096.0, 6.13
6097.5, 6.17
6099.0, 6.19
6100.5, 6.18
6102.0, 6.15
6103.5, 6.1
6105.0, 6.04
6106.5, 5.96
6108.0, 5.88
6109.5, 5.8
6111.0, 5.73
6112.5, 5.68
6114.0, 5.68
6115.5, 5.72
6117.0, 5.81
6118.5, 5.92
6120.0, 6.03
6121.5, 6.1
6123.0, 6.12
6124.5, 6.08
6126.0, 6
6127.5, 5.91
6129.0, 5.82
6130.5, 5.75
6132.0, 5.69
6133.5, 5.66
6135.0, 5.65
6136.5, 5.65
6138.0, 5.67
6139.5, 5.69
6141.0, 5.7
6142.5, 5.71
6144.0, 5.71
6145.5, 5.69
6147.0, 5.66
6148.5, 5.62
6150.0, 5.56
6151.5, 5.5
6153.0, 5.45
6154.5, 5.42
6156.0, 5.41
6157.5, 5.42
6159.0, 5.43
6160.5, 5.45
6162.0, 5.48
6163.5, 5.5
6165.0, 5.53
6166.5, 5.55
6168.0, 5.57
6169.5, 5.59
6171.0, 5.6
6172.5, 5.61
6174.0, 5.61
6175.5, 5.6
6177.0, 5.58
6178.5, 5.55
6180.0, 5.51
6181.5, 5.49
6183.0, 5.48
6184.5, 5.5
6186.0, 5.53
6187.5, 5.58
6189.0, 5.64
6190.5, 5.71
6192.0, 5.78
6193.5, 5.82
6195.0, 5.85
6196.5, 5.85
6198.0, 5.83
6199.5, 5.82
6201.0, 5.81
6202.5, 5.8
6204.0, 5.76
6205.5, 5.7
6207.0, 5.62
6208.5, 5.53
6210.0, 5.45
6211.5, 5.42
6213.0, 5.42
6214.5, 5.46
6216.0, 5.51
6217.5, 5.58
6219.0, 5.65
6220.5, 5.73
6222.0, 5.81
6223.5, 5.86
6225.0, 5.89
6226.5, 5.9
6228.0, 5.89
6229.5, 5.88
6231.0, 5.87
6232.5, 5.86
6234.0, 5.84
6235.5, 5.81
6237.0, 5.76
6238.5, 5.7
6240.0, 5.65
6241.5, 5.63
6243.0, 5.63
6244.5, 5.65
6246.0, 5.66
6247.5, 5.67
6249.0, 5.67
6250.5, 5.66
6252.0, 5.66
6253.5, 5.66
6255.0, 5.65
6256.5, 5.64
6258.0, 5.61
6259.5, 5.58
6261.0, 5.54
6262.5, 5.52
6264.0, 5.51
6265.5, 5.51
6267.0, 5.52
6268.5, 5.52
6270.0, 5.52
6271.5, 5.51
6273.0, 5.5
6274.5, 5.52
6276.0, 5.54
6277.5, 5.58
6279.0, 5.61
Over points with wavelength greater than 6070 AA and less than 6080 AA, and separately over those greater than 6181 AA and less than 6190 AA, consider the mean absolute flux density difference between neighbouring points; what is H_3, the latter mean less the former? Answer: 0.011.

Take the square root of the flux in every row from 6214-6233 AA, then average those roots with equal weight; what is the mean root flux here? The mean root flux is 2.40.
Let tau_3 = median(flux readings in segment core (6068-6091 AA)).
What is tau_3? 5.83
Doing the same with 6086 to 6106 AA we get 6.07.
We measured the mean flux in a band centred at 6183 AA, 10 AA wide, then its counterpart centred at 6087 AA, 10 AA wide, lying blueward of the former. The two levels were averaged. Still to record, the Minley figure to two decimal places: 5.69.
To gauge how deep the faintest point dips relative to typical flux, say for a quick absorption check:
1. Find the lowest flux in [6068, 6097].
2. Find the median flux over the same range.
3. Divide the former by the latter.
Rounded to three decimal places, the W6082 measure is 0.983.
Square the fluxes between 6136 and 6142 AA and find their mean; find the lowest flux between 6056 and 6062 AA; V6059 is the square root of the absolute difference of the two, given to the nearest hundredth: 5.16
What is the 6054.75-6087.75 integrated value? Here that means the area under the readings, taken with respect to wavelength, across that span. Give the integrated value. 191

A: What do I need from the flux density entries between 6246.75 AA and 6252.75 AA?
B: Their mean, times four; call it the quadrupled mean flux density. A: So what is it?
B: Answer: 22.7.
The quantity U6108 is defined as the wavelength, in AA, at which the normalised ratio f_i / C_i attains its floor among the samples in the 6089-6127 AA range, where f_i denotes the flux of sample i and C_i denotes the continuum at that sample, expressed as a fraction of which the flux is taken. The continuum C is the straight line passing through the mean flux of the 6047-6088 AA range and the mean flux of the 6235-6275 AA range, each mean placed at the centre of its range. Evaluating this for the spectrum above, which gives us 6112.5 AA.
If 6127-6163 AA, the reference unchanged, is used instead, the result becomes 6156.0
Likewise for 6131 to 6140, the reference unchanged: 6135.0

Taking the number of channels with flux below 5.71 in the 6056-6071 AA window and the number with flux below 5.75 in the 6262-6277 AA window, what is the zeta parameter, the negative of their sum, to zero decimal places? -12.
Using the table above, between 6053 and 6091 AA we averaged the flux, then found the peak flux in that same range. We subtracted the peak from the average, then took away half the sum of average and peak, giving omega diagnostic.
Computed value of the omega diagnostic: -5.95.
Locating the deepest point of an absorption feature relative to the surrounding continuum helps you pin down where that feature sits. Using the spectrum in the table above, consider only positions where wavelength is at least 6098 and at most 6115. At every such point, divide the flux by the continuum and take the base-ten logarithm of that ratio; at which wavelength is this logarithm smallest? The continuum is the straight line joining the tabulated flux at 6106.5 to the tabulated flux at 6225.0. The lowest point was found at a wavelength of 6112.5 AA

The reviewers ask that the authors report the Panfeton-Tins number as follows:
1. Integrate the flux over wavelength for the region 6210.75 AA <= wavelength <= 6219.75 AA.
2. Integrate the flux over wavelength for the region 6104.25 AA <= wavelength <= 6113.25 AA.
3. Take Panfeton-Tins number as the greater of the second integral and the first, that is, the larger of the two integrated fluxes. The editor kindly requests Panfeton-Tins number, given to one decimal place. 52.6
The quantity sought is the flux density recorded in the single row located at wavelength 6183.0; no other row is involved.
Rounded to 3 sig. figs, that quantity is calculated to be 5.48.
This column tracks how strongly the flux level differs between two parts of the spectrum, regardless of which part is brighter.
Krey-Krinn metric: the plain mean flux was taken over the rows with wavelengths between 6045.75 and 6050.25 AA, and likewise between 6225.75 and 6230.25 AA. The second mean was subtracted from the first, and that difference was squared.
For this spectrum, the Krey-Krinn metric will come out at 0.034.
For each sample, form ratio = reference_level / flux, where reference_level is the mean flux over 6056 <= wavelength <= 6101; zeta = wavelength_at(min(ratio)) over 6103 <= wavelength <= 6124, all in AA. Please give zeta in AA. 6123.0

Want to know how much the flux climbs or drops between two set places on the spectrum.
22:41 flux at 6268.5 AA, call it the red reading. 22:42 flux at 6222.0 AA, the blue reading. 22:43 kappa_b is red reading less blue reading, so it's -0.3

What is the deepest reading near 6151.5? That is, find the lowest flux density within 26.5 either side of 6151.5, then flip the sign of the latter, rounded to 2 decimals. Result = -5.41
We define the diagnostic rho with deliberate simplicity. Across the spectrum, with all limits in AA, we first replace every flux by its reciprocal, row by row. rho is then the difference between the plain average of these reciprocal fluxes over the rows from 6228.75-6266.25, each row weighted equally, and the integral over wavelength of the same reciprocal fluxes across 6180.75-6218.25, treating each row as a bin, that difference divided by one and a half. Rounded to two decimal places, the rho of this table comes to -4.32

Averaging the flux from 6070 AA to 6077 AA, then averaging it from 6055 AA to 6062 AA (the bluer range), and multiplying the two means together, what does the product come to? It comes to 32.7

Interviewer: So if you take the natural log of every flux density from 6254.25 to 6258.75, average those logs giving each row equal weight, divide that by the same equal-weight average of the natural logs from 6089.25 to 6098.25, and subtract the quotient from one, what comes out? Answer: 0.038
